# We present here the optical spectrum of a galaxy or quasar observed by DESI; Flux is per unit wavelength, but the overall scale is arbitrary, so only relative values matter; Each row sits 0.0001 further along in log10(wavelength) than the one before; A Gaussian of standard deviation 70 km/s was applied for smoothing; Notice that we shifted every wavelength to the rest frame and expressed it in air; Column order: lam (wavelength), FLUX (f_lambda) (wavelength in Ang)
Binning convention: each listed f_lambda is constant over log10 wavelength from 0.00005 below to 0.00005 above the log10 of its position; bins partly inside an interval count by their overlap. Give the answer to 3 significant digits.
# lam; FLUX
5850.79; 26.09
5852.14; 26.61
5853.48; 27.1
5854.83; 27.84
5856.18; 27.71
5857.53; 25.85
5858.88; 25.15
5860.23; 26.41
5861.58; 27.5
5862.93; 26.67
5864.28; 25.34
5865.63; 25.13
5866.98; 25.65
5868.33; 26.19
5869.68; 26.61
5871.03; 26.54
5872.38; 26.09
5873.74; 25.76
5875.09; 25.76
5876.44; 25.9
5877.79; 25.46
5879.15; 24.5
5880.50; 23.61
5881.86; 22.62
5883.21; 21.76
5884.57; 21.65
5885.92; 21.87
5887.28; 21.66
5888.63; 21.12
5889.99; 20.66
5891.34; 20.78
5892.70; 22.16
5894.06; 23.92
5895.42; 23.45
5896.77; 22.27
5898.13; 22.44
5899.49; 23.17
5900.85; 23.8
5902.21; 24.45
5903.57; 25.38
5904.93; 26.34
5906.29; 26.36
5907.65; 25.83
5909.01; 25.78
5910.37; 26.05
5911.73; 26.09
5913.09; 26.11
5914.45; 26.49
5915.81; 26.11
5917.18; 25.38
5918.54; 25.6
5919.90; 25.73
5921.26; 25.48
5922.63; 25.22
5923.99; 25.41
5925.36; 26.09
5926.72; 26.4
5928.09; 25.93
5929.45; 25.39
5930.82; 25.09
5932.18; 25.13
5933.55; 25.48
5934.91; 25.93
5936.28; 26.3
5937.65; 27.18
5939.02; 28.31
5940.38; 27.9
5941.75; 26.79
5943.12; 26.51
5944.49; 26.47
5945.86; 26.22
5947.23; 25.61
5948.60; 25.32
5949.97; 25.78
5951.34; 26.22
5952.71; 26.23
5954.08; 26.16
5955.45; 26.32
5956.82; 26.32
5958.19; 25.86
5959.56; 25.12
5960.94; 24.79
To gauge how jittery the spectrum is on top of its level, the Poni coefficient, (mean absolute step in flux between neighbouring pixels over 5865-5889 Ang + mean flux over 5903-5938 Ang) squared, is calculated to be 692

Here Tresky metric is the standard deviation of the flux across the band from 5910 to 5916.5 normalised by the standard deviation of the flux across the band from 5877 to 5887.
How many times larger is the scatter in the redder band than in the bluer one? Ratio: 0.12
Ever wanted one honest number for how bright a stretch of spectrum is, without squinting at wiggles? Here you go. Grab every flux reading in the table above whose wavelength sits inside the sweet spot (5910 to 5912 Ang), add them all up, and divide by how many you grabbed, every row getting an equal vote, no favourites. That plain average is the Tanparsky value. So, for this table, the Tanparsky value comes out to 26.1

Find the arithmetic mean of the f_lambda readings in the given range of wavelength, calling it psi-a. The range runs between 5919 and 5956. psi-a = 26.1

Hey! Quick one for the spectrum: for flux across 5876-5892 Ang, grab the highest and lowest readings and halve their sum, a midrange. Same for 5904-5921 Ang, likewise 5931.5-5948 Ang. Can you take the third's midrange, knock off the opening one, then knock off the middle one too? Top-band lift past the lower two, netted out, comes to -22.5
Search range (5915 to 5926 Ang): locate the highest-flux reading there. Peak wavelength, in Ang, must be 5915.81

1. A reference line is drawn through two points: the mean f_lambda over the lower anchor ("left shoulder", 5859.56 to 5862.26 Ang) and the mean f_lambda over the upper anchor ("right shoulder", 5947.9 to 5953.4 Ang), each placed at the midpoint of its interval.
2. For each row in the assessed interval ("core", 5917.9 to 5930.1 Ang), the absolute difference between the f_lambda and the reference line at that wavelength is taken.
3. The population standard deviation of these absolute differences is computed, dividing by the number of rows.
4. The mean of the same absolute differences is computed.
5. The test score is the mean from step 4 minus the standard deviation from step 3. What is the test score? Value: 0.27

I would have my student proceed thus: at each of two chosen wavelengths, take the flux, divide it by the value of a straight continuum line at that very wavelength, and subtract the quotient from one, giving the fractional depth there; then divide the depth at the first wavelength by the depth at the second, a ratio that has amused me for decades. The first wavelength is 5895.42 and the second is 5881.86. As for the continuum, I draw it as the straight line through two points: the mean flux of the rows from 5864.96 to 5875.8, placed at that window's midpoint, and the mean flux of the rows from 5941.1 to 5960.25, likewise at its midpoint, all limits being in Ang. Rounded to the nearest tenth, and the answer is 0.8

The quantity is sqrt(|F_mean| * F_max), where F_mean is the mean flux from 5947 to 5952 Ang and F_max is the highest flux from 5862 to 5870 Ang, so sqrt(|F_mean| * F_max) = 26.2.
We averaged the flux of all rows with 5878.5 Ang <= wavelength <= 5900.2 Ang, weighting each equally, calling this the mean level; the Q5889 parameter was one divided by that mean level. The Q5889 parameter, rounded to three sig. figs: 0.0447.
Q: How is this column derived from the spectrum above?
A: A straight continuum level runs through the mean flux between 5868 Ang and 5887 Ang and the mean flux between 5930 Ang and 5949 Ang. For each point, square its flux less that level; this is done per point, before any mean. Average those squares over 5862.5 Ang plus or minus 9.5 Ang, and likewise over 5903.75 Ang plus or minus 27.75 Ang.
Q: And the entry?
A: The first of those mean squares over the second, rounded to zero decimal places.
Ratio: 2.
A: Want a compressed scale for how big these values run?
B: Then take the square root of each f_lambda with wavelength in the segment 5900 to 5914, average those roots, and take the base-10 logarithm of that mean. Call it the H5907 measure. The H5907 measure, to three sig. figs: 0.704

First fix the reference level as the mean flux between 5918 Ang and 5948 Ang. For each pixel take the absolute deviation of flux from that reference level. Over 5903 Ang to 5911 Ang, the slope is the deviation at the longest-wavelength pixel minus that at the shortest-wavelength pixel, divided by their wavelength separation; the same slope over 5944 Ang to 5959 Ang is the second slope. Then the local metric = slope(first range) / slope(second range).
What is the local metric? 10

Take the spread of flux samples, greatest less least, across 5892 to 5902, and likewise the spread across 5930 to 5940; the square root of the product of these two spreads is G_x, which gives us 2.4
